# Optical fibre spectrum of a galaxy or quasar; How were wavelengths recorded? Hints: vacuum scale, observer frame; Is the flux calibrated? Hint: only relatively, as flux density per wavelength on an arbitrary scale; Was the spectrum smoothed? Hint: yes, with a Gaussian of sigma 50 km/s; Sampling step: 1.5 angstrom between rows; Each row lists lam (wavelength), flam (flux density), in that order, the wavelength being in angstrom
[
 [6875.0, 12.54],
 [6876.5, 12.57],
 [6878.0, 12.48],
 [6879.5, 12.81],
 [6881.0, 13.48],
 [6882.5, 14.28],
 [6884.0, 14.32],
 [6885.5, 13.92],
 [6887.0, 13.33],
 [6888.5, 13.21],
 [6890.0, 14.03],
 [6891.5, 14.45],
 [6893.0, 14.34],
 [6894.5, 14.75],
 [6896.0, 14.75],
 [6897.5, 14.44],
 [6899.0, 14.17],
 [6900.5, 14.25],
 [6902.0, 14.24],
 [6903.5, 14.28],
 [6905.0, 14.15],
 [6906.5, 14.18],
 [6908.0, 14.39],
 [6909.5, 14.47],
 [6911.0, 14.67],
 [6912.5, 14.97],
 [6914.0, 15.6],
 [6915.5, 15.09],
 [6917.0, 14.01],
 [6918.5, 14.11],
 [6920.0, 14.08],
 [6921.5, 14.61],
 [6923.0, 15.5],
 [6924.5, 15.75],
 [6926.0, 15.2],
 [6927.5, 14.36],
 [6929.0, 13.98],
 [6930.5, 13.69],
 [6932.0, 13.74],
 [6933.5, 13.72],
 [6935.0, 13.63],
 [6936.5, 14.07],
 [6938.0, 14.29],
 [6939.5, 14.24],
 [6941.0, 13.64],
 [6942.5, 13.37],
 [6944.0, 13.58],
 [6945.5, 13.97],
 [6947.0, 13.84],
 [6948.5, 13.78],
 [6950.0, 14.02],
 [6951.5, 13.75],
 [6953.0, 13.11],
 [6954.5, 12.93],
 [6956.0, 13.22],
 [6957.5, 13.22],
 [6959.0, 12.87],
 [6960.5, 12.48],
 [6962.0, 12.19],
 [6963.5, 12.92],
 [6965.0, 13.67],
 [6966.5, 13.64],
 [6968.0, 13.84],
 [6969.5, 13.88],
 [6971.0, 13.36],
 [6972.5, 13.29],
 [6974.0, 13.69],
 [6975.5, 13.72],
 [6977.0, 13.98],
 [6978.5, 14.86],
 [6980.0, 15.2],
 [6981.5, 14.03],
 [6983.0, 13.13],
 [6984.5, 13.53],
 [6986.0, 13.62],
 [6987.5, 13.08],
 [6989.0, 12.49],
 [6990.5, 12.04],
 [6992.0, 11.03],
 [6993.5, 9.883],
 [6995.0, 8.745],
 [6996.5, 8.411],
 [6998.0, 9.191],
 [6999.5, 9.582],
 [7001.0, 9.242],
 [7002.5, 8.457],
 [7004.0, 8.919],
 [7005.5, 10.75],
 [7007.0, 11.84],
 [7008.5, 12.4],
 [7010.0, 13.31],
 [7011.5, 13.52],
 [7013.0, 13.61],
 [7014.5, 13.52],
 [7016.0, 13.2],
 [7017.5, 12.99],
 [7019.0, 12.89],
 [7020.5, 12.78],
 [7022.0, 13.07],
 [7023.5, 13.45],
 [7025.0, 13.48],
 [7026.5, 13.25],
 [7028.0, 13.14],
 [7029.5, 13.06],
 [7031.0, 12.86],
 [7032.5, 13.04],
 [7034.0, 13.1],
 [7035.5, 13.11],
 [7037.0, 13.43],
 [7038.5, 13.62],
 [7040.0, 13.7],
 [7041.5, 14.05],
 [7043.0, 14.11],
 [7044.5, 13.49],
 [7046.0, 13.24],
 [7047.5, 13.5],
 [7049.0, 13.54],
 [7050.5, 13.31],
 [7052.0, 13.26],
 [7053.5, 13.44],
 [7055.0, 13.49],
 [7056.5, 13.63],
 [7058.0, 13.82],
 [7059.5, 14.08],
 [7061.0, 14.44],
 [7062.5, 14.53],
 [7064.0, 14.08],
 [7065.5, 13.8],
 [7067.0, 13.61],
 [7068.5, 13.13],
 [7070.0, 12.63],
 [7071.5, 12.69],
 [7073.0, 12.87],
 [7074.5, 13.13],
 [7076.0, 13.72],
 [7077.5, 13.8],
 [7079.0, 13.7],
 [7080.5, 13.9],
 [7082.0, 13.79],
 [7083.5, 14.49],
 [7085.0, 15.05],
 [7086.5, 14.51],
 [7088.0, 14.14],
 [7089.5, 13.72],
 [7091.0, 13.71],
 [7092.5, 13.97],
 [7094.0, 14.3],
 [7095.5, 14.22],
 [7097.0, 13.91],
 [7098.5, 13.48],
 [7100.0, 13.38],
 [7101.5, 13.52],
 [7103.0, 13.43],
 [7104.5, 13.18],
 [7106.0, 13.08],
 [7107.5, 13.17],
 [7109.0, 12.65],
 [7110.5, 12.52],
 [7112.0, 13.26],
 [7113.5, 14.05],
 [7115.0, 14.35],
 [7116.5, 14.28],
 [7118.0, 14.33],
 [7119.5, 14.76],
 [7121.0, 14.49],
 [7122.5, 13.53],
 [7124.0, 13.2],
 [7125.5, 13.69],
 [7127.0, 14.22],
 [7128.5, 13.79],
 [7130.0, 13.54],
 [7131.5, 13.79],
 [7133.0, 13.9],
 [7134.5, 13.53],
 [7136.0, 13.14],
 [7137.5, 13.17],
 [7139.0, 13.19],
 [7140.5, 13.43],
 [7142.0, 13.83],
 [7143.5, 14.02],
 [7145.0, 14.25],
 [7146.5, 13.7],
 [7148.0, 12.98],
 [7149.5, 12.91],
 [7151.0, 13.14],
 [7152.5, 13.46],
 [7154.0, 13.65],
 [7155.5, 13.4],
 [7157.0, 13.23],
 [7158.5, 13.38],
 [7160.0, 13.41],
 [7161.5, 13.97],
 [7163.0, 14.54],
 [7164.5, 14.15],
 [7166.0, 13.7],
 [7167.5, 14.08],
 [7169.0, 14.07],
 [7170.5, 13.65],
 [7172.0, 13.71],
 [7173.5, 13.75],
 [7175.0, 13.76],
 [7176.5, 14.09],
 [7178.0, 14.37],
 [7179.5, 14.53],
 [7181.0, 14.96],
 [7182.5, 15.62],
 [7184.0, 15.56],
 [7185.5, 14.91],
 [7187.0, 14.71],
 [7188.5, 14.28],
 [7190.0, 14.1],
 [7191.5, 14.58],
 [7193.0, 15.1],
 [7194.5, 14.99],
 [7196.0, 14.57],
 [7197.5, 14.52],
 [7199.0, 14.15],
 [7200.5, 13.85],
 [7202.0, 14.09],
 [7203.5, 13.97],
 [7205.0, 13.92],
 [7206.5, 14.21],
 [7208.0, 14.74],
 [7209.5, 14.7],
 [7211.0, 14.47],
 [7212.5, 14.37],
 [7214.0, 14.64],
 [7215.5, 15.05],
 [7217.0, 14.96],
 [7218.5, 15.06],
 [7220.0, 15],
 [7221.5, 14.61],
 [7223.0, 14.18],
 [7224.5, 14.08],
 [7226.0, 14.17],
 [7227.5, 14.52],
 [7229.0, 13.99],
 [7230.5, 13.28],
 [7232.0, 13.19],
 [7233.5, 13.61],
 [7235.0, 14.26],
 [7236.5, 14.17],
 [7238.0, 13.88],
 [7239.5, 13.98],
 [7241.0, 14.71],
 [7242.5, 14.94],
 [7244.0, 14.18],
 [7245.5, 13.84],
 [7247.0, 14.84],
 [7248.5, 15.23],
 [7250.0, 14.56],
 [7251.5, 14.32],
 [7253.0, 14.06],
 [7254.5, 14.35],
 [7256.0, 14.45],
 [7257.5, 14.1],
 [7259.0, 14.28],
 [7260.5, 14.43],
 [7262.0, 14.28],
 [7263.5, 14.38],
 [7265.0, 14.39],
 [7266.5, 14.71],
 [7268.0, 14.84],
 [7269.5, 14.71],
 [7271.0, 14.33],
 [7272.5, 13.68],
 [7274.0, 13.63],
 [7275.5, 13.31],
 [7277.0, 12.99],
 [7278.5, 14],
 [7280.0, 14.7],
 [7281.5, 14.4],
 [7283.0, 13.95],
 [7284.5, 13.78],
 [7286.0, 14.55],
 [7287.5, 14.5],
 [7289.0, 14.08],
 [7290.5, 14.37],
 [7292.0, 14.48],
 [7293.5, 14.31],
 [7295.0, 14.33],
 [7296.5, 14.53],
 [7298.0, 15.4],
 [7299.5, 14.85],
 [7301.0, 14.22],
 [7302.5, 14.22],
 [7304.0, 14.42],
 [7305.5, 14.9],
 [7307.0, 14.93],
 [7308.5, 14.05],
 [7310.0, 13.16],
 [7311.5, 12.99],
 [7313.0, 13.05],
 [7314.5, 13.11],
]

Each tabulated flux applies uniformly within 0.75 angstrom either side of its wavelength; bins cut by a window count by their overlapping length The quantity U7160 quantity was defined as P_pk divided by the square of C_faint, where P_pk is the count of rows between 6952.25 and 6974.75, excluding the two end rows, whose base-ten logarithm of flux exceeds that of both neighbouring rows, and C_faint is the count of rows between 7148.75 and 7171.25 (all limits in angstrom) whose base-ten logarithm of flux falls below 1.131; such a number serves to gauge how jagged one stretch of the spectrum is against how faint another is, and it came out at 0.04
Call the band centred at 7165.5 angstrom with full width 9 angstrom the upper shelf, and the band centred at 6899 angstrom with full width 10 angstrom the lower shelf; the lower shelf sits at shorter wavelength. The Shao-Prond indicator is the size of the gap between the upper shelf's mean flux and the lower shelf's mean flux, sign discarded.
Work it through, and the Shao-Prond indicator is 0.33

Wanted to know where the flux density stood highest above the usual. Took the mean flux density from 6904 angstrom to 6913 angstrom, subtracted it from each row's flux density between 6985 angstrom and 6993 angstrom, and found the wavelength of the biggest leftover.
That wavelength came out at 6986.0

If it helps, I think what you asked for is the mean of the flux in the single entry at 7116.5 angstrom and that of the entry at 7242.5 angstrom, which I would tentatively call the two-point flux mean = 14.6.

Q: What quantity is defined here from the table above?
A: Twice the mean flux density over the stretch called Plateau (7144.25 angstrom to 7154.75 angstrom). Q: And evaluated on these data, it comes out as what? 26.9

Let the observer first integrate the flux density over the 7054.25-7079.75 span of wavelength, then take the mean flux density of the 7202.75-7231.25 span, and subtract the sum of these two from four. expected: -357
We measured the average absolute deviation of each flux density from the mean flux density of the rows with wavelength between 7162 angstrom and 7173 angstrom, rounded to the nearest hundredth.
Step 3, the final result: 0.26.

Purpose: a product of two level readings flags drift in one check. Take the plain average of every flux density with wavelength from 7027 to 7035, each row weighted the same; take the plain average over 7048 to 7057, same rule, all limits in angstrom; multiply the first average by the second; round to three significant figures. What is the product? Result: 175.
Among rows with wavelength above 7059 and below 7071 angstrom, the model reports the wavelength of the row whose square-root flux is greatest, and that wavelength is 7062.5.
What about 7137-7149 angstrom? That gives 7145.0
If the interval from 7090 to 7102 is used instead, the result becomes 7094.0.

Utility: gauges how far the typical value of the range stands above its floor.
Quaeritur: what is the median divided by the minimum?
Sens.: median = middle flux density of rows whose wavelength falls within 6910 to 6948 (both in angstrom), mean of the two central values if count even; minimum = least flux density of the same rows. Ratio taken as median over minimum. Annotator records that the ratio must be 1.05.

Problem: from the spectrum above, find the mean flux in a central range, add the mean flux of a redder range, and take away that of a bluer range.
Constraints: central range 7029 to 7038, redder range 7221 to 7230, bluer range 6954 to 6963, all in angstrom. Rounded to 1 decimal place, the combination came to 14.5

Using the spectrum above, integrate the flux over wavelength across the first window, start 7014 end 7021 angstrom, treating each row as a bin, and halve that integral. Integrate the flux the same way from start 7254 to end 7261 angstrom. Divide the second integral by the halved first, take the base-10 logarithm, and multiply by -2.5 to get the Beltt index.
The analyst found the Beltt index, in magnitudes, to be -0.85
